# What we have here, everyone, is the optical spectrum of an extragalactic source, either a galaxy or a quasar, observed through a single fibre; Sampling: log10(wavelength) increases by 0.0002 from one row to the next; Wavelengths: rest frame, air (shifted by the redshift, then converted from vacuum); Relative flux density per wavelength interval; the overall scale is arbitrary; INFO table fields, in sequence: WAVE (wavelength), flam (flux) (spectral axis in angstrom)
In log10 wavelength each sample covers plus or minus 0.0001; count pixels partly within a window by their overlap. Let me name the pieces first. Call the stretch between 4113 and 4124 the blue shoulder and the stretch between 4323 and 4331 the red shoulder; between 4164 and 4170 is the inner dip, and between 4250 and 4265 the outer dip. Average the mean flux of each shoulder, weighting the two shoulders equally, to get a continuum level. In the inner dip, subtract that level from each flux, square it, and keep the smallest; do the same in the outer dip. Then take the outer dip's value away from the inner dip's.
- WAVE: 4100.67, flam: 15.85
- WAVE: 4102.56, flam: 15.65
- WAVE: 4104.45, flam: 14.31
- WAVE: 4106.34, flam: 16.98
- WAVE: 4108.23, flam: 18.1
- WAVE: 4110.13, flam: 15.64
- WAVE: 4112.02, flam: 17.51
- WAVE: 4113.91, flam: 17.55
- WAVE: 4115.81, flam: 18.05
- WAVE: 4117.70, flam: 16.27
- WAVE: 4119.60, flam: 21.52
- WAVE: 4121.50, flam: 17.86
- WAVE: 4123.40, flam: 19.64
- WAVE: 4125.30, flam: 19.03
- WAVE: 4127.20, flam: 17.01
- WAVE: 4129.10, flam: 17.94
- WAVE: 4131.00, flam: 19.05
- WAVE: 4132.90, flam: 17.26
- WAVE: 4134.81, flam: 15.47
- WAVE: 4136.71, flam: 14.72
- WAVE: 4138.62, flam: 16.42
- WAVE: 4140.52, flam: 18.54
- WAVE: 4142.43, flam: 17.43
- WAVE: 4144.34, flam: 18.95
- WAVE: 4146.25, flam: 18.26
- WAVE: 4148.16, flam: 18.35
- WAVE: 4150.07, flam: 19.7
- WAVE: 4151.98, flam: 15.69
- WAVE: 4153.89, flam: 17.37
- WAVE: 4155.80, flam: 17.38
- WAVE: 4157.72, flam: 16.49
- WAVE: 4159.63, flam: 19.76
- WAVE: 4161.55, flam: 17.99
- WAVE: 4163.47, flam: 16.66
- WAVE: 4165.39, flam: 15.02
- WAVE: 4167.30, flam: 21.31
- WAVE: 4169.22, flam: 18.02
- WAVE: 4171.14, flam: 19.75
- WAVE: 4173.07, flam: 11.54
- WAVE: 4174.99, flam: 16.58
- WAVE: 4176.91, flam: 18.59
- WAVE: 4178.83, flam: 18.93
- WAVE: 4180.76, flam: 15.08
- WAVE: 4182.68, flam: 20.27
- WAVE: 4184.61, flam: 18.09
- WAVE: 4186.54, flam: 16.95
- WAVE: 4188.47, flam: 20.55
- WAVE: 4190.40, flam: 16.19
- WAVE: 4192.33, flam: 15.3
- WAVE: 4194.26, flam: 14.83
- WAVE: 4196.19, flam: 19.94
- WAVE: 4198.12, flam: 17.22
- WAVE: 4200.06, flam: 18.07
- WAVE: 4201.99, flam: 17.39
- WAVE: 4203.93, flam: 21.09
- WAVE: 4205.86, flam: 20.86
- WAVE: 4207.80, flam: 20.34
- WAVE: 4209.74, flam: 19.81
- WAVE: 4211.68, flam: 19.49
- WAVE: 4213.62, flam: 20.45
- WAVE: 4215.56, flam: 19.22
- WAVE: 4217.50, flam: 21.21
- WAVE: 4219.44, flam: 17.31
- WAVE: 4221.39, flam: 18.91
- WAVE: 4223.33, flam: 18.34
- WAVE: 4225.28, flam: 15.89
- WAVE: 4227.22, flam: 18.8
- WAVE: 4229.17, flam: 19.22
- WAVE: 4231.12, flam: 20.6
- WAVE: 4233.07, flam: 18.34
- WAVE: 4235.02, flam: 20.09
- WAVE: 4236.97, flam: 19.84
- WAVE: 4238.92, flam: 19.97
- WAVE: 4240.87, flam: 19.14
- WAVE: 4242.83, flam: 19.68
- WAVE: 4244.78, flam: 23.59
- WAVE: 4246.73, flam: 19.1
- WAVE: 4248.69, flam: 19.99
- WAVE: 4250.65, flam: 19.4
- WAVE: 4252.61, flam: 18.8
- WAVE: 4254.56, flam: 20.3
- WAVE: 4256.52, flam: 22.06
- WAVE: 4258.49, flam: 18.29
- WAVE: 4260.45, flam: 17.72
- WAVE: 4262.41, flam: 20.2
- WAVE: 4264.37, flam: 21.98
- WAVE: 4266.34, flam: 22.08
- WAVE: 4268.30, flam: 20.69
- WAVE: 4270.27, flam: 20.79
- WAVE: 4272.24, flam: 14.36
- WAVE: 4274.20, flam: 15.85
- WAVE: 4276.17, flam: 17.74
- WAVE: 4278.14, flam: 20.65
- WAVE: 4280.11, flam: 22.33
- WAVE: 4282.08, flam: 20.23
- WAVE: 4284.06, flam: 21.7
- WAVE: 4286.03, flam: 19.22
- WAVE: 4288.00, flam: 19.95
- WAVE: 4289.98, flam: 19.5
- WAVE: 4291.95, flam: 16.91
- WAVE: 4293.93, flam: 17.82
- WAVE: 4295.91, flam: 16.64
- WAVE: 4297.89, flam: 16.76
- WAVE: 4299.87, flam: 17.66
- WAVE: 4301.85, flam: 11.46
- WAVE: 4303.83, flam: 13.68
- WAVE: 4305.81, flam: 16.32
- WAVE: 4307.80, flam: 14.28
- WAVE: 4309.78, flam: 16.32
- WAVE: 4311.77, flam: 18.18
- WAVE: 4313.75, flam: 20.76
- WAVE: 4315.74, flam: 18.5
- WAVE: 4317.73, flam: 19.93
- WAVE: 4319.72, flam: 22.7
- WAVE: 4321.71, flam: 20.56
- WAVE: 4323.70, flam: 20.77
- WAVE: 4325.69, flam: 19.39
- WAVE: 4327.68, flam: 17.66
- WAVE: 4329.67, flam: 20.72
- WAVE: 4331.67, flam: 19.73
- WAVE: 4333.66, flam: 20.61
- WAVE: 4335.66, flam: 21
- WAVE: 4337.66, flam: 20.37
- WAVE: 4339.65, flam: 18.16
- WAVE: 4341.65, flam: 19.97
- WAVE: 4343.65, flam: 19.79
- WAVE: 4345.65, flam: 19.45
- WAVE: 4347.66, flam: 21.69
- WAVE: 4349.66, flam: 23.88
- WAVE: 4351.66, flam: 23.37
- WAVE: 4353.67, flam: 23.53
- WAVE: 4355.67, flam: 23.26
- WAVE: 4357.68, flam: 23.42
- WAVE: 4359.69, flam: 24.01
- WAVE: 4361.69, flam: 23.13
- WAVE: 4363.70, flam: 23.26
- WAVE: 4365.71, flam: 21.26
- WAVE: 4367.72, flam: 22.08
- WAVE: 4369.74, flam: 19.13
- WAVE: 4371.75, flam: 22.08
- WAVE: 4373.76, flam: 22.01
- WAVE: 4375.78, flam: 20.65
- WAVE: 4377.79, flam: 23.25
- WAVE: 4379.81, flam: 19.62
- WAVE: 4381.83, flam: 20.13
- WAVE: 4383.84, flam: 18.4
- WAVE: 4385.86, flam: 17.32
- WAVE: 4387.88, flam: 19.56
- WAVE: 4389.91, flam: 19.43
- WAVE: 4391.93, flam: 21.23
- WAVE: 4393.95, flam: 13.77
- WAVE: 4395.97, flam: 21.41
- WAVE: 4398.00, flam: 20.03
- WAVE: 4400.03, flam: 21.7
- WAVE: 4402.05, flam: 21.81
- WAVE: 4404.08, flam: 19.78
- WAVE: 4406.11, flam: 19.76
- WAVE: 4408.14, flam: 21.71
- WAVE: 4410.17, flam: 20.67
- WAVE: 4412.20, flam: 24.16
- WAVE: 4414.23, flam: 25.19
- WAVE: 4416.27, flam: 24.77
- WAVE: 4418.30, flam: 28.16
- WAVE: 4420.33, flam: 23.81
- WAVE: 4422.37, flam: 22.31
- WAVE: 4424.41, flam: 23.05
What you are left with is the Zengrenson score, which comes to 1.0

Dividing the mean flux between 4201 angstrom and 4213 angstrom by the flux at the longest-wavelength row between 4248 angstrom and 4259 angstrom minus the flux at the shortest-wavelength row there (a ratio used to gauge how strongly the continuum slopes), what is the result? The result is -12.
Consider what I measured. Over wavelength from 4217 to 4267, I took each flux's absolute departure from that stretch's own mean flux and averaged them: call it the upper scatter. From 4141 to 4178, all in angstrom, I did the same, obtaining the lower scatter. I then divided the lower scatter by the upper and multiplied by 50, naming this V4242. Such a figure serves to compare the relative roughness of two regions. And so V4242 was 61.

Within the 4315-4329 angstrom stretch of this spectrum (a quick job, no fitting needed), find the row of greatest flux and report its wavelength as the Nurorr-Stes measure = 4319.72 angstrom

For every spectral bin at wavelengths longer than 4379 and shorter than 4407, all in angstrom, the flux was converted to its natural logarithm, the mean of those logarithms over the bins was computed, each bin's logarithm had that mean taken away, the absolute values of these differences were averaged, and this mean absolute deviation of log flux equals 0.074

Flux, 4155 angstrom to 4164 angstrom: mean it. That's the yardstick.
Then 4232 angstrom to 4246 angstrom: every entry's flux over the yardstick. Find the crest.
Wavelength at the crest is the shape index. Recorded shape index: 4244.78 angstrom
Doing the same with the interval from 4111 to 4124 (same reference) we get 4119.60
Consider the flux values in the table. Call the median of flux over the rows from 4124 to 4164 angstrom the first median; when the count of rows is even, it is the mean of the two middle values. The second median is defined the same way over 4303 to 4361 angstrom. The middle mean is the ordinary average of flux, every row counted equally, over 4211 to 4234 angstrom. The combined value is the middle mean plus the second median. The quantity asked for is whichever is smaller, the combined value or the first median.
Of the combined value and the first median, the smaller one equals 17.4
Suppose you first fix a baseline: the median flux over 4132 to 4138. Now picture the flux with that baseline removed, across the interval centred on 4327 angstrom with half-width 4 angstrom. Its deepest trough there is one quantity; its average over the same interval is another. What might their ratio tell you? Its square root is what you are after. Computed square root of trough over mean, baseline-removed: 0.73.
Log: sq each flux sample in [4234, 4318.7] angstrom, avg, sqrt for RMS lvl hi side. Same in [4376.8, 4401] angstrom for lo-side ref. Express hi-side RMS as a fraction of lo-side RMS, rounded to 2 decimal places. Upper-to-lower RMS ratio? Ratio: 0.96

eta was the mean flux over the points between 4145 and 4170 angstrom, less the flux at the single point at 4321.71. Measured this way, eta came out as -3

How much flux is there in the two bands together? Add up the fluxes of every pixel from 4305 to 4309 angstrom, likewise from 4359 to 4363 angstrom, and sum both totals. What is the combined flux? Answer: 78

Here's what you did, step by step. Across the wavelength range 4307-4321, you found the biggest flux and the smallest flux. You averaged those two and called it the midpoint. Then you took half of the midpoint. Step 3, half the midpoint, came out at 9.2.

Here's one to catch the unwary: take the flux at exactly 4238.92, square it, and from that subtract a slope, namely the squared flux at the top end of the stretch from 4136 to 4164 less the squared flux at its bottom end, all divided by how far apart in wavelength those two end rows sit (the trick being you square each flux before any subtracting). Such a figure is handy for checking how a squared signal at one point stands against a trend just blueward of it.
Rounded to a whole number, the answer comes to 397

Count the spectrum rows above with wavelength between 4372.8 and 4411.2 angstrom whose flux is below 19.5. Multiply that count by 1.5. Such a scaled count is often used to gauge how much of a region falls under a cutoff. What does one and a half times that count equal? 6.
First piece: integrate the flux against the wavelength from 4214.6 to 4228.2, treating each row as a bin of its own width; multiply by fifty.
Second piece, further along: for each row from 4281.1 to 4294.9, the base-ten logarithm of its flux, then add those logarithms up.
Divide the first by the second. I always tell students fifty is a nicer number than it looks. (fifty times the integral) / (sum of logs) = 1401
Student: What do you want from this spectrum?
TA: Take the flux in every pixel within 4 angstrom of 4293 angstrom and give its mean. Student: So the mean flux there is 17.7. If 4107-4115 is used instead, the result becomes 17.2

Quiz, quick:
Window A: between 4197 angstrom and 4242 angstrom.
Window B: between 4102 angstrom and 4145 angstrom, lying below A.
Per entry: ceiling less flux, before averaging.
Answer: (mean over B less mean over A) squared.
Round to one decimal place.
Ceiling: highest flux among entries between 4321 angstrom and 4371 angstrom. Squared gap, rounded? 3.1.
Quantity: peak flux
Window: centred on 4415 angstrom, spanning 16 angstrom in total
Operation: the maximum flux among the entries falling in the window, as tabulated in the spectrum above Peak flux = 28.16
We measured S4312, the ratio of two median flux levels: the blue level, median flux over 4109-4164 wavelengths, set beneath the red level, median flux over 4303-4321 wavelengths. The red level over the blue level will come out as 1.04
